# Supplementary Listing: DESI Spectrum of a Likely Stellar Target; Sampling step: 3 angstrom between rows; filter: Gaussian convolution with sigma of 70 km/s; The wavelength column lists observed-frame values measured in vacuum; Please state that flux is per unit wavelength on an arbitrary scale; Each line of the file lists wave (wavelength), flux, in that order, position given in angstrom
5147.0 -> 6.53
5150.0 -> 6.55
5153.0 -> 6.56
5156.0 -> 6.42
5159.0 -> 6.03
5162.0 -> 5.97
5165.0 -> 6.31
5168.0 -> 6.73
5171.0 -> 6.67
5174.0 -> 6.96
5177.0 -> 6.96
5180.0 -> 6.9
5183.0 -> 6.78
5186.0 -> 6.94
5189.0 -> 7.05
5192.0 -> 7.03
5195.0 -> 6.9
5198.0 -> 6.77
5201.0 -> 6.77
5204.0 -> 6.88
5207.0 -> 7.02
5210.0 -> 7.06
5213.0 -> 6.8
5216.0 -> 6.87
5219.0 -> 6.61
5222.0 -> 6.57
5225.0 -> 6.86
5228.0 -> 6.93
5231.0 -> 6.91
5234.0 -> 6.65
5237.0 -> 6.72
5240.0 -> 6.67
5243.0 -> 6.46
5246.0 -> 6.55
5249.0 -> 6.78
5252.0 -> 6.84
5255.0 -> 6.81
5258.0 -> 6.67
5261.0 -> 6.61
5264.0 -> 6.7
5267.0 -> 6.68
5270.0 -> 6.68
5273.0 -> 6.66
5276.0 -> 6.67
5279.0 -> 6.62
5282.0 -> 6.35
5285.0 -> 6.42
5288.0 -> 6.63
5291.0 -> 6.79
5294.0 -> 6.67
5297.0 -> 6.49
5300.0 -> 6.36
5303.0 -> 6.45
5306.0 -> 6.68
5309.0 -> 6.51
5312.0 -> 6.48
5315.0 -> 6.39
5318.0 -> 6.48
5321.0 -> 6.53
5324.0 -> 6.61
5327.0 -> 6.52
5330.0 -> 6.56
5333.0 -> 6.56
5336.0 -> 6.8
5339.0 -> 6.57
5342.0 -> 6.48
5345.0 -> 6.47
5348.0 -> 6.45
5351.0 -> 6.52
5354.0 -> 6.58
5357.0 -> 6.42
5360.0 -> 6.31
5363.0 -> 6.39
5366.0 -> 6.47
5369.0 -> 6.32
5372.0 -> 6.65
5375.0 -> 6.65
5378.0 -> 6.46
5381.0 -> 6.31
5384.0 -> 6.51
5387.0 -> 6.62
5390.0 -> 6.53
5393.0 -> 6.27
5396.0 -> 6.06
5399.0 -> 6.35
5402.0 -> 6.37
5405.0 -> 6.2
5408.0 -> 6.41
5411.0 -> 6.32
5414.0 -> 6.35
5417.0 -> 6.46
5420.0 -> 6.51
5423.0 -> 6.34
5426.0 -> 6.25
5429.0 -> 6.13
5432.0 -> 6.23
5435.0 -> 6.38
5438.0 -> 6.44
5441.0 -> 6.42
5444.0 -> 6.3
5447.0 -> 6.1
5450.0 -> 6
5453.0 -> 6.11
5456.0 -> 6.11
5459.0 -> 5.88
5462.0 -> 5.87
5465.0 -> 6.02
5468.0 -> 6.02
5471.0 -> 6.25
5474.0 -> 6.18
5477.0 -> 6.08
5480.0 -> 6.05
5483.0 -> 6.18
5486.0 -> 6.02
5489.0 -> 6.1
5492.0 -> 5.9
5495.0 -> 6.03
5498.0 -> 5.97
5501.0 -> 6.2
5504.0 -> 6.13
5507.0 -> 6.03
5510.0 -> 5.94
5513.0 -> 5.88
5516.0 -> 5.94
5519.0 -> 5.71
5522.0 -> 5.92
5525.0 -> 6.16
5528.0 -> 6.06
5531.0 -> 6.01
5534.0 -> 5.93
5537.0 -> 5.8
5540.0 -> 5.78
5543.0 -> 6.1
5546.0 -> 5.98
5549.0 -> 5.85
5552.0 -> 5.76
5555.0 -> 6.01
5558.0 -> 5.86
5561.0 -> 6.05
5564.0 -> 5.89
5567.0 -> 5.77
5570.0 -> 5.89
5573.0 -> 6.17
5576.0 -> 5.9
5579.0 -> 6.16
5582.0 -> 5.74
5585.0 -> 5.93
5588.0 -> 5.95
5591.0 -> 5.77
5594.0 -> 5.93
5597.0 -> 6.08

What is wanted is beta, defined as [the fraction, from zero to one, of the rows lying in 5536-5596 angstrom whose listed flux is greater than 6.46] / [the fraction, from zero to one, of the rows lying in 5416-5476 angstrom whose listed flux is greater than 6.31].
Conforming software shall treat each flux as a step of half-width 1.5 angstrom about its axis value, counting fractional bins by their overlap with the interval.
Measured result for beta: 0.0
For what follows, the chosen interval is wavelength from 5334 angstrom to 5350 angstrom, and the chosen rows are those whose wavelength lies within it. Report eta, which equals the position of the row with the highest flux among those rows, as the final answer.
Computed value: 5336.0 angstrom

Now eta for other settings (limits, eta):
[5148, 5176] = 5174.0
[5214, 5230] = 5228.0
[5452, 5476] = 5471.0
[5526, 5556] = 5543.0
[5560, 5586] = 5573.0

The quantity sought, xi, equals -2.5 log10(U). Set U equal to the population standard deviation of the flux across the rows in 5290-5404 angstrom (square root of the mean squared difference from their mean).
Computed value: 2.11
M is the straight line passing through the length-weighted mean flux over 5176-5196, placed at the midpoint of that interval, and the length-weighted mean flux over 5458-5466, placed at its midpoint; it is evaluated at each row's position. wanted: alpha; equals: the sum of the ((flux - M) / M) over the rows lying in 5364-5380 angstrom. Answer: 0.21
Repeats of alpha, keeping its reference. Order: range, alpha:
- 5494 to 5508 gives 0.26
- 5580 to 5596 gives 0.37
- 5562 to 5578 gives 0.36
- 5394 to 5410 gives 0.11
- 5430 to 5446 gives 0.29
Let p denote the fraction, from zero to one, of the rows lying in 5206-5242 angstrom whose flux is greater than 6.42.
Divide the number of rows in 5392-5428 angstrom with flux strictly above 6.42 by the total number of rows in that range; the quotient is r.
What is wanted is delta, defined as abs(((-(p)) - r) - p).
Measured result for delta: 2.2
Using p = 1.0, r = 0.2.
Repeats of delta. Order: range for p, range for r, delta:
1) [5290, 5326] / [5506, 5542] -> 1.7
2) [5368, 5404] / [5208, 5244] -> 2.0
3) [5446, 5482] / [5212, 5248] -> 1.0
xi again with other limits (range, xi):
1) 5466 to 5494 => 2.50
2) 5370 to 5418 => 2.00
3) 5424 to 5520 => 1.96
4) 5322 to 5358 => 2.56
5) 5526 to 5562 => 2.36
